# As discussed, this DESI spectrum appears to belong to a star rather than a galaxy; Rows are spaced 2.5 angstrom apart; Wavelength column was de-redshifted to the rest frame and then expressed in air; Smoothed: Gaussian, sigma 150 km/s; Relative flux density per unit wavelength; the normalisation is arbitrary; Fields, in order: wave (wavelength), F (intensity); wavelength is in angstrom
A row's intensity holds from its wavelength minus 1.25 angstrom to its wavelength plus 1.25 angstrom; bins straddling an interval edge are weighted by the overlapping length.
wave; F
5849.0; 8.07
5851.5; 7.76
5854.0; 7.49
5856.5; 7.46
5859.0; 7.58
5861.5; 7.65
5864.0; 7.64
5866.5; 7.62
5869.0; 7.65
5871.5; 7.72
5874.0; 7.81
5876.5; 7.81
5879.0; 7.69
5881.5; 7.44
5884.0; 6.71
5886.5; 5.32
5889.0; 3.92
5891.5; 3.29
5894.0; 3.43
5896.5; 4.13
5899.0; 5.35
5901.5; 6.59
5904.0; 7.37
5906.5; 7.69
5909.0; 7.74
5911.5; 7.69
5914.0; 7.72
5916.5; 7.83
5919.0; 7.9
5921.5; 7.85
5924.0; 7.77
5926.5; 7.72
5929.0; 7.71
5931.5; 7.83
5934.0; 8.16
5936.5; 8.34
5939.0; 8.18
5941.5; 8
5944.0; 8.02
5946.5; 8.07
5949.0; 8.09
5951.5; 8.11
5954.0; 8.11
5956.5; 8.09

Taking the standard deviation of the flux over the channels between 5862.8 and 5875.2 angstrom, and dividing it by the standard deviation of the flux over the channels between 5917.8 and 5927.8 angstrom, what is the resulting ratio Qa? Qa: 1.0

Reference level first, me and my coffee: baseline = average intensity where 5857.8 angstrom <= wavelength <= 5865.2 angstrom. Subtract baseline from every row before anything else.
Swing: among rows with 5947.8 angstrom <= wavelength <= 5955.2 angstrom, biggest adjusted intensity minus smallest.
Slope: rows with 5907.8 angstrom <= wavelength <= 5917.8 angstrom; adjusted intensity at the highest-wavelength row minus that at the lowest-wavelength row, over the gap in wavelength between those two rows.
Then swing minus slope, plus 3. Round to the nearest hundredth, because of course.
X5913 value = 3.01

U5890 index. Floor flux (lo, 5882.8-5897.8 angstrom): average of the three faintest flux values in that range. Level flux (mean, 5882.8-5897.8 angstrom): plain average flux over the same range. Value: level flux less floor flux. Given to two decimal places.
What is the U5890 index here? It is 0.92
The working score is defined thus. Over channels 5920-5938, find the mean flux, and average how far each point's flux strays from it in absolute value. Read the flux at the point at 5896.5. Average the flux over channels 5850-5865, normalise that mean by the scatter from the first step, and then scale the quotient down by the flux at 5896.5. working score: 10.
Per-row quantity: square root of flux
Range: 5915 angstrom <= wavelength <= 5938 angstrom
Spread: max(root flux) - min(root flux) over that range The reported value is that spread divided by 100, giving 0.0011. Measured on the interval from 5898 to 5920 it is 0.0050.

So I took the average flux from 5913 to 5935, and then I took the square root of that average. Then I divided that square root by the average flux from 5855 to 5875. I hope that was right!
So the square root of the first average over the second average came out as 0.37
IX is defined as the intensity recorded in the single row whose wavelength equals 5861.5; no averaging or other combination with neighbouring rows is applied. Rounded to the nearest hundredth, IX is 7.65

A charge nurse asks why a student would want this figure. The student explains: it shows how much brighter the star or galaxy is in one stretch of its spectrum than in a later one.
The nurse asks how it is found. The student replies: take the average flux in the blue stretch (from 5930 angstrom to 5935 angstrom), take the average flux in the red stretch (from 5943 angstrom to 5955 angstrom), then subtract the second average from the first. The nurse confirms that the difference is -0.1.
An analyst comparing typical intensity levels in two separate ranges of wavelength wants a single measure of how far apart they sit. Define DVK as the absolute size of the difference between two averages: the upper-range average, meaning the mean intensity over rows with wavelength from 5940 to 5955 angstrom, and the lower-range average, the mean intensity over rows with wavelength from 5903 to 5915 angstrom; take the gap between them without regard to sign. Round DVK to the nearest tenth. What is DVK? 0.4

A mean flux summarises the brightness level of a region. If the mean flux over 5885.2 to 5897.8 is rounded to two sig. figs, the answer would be 4.0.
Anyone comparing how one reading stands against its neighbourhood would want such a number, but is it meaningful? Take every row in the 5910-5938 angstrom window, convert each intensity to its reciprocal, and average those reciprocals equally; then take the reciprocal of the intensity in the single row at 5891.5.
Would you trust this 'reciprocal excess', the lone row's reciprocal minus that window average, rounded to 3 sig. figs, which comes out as 0.177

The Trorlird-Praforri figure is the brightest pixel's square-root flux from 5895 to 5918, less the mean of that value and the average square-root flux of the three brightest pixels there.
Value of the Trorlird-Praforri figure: 0.0060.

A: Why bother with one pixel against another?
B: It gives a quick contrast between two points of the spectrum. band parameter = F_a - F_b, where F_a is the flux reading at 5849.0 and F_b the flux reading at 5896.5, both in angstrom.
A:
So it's 3.9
